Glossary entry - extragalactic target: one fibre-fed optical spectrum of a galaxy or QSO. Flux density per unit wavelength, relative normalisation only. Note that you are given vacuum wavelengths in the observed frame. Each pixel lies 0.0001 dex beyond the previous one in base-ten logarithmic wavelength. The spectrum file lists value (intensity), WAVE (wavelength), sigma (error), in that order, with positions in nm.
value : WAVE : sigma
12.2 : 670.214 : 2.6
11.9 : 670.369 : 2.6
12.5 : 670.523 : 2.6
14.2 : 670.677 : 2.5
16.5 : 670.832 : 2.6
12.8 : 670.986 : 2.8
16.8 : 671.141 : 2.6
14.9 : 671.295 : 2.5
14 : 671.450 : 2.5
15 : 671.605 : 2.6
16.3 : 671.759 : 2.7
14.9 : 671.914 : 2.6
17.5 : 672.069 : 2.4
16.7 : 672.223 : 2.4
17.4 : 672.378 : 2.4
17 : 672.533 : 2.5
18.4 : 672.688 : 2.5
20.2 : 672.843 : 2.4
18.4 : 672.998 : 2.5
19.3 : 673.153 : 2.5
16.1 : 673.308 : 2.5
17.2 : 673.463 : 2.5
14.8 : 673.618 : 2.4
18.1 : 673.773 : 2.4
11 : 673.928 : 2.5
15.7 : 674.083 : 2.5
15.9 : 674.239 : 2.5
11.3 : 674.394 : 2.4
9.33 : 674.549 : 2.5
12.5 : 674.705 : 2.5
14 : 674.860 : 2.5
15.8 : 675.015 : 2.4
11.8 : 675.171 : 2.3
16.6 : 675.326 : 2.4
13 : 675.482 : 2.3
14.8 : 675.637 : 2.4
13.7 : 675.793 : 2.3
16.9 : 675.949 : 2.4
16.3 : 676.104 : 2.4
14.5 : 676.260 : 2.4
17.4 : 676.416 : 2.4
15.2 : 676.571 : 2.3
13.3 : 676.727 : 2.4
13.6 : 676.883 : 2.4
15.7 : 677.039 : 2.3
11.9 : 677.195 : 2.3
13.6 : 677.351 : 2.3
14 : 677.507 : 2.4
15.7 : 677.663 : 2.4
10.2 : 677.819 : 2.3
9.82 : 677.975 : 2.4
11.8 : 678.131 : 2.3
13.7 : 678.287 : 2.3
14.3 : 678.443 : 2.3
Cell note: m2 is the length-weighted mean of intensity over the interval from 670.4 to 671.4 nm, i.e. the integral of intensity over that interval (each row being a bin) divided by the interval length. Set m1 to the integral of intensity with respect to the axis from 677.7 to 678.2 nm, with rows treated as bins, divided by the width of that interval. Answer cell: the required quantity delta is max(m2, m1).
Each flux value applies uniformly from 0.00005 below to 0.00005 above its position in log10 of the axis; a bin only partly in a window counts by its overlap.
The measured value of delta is 14.5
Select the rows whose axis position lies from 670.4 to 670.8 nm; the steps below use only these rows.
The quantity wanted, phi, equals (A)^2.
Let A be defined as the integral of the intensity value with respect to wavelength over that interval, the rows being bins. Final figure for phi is 29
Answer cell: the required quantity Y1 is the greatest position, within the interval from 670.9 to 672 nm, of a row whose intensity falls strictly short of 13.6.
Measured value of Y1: 670.986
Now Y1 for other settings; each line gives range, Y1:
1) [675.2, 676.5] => 675.482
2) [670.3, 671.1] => 670.986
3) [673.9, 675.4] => 675.171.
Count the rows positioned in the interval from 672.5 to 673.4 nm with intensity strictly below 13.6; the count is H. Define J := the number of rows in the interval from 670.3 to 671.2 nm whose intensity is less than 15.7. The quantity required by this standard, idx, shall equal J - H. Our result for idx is 4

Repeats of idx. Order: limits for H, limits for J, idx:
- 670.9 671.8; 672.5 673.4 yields -1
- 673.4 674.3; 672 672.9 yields -1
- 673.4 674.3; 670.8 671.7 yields 3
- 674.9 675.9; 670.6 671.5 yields 2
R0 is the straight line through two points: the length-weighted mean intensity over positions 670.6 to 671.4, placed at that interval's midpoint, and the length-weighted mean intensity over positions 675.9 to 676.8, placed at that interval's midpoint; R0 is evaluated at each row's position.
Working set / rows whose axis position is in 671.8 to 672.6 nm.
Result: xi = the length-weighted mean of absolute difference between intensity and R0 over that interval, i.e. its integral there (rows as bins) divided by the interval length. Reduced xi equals 1.6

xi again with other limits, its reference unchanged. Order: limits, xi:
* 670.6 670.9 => 1.1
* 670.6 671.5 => 1.2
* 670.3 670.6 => 2.7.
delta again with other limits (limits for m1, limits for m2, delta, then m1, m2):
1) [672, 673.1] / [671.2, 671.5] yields 18.0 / 18.0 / 14.6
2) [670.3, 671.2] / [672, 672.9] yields 17.8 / 14.1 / 17.8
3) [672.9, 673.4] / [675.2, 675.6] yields 18.0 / 18.0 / 14.5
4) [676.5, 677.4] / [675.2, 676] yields 14.7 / 13.9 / 14.7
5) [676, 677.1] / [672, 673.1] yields 18.0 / 15.2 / 18.0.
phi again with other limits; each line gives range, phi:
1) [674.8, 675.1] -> 20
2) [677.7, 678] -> 11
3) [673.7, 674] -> 19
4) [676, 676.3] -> 22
